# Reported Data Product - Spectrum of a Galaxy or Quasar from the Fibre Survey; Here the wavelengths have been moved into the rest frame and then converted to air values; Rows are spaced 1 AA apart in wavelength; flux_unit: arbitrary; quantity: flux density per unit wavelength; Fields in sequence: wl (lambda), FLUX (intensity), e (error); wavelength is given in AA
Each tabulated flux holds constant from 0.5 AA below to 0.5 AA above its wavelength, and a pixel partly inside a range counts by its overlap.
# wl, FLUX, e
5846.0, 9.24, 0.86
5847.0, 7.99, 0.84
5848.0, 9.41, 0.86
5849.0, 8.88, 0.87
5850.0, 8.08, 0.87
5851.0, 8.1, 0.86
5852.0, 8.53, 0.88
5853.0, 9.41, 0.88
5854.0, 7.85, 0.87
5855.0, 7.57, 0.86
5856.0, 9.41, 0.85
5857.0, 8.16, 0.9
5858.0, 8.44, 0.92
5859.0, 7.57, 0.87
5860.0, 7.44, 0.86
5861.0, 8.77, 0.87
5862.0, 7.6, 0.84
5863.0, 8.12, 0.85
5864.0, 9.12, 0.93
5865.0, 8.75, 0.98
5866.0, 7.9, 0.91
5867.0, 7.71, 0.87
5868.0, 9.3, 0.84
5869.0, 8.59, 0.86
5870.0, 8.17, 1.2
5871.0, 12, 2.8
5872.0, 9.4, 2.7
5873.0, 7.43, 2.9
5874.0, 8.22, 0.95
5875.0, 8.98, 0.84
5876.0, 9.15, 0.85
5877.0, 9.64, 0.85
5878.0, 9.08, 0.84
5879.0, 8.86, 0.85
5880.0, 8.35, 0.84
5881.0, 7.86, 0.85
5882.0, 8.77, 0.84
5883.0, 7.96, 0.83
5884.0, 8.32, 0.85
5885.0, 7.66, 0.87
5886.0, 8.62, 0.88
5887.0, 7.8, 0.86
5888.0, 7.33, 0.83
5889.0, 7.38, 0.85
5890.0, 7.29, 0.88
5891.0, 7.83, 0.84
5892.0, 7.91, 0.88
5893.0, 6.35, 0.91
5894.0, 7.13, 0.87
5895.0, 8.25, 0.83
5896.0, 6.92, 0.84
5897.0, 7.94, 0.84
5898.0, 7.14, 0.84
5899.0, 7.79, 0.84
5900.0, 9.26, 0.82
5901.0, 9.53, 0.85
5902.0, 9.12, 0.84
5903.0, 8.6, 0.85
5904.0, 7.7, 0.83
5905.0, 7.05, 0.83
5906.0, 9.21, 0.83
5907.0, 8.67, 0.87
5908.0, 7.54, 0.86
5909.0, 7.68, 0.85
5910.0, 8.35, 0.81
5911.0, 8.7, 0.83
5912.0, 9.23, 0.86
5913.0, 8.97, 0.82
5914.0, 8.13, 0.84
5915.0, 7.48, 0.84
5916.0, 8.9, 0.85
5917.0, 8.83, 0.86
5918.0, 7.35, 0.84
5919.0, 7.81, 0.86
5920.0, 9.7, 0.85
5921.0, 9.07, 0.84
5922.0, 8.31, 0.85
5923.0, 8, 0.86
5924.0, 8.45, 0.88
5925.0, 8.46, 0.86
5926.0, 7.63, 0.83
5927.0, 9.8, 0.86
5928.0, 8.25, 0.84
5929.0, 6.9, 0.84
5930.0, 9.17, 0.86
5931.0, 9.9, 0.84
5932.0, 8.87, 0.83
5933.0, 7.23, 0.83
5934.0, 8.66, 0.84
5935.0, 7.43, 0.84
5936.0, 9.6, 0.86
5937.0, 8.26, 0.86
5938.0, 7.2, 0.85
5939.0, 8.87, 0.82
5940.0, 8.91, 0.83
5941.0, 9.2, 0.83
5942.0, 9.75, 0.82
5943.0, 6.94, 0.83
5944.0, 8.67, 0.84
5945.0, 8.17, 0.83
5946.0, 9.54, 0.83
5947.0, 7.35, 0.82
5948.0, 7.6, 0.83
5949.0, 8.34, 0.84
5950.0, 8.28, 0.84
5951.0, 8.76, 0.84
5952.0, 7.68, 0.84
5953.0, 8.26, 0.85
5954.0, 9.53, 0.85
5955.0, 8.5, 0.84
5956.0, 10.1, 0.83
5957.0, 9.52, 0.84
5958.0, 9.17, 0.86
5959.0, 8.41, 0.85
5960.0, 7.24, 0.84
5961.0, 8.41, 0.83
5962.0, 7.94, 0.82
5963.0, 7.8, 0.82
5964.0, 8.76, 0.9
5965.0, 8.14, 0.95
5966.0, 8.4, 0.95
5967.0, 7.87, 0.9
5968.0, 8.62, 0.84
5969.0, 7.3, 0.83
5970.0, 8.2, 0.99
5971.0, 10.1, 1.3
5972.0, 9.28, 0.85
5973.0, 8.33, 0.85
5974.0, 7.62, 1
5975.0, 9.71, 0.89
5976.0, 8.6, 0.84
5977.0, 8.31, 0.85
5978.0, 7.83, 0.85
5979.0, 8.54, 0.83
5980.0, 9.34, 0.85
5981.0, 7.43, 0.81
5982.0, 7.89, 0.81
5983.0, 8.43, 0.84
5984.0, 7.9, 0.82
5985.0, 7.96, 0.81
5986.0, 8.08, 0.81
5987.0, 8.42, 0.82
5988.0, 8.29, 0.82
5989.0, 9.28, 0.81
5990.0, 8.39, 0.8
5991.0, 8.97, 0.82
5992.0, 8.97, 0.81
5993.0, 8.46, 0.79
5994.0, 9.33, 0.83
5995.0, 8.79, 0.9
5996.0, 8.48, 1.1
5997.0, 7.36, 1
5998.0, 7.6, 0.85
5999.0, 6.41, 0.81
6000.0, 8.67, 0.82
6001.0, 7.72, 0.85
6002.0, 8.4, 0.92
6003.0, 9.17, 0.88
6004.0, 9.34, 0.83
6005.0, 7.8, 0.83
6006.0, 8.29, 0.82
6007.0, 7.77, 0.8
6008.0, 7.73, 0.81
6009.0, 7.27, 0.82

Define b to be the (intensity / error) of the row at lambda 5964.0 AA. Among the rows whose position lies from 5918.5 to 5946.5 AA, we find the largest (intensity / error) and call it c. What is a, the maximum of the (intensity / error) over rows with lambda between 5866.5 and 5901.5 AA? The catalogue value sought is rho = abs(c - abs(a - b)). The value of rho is 10.3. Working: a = 11.3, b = 9.7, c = 11.9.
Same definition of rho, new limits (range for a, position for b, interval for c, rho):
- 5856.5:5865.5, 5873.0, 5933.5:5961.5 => 4.7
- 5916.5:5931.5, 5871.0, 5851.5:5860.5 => 3.6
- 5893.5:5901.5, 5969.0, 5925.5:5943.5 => 9.4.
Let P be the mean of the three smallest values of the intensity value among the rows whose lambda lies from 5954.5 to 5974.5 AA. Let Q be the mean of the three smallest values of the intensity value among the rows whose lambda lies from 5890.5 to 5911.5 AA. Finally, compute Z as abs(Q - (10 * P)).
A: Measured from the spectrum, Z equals 67.1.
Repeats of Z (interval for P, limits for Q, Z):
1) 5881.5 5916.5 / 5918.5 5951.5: 60.7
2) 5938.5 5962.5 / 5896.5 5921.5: 64.6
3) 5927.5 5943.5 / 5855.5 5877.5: 62.7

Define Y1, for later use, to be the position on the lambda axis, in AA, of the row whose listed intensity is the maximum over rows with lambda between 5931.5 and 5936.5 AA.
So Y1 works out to 5936.0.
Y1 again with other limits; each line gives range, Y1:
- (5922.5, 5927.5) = 5927.0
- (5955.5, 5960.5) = 5956.0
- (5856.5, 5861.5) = 5861.0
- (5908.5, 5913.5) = 5912.0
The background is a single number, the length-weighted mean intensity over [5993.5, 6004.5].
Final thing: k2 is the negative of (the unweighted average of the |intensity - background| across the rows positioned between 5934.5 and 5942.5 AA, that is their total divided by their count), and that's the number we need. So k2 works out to -0.9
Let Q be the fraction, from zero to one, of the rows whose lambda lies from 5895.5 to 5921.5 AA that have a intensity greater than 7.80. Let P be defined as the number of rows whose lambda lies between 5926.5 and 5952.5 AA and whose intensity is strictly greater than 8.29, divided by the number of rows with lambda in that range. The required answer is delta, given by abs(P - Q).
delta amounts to 0.12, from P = 0.538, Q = 0.65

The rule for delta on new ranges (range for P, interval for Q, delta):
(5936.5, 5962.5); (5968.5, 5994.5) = 0.31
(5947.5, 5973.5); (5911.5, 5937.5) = 0.19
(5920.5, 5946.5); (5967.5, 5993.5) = 0.27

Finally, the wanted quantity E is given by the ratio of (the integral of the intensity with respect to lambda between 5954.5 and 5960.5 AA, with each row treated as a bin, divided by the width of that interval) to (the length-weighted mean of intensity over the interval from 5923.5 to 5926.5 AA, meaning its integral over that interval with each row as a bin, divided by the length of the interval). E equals 1.08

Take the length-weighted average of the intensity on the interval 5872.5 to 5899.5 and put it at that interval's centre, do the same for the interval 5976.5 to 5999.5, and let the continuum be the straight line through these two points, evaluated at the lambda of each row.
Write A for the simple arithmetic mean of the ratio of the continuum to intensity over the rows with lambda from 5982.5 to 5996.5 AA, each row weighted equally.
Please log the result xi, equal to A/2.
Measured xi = 0.486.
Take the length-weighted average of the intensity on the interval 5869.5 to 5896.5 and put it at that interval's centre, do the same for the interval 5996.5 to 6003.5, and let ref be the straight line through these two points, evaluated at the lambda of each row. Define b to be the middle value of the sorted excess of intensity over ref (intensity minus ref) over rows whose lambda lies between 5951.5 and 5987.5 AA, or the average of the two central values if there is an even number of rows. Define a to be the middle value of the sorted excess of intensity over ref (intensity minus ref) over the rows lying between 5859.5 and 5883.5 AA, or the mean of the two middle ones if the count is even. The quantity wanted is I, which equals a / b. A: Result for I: 1.0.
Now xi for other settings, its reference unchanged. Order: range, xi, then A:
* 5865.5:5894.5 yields 0.487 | 0.974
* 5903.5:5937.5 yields 0.487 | 0.974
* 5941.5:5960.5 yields 0.485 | 0.971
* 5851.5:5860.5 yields 0.482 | 0.965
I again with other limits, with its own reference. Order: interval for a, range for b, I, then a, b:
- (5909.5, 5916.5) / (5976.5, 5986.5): 7.3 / 0.5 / 0.1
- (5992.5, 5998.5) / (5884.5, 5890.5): -0.8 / 0.5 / -0.7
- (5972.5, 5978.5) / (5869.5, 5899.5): -1.2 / 0.3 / -0.3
